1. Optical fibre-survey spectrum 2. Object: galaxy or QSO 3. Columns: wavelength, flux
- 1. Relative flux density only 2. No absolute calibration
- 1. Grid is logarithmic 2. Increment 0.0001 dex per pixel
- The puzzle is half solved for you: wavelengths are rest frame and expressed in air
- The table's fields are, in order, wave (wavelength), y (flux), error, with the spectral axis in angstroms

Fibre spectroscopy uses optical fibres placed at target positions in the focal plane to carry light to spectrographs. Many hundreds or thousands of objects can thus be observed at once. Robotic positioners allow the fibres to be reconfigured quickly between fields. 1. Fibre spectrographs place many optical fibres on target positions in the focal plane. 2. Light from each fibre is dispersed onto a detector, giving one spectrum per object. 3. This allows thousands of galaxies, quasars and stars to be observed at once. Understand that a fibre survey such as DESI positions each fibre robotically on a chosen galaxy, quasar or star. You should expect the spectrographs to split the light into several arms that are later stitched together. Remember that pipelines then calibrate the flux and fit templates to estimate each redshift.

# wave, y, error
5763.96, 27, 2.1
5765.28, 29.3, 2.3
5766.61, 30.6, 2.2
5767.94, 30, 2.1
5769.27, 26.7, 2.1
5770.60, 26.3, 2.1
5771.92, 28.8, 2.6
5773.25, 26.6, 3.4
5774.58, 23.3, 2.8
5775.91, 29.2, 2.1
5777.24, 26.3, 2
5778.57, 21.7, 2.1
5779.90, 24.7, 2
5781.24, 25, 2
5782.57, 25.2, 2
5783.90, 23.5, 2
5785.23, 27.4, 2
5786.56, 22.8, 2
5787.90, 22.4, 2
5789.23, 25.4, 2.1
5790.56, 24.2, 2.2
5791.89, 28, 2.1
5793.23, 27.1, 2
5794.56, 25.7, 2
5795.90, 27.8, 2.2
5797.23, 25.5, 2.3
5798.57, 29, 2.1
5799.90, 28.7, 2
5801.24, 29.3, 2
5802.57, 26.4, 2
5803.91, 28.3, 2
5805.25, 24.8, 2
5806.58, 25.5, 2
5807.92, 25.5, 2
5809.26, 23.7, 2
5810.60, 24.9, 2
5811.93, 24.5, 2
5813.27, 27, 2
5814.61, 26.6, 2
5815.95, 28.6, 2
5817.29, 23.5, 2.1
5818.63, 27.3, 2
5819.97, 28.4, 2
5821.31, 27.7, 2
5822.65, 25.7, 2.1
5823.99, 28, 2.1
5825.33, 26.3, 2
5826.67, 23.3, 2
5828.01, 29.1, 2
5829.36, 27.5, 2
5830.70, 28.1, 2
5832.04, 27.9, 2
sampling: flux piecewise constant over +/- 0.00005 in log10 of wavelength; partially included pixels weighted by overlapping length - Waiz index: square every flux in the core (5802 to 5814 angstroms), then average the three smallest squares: 592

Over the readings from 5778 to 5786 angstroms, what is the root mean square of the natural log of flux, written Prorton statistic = 3.20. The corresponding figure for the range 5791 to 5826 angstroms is 3.28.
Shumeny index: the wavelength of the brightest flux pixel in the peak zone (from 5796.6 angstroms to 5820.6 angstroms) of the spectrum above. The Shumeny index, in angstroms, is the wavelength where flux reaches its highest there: 5801.24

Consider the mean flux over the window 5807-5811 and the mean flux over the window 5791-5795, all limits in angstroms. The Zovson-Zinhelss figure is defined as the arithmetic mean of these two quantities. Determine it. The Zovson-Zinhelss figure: 25.8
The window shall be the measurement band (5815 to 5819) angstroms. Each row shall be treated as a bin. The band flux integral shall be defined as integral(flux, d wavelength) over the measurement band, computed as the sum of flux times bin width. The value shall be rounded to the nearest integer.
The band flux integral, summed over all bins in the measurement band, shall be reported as 106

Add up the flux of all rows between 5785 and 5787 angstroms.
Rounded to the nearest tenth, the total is 50.2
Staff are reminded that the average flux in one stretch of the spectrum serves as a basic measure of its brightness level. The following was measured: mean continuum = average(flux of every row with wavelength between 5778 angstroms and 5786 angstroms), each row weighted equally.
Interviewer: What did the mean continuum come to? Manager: 24.6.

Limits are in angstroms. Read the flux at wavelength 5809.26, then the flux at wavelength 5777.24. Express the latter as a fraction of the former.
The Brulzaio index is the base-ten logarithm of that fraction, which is 0.05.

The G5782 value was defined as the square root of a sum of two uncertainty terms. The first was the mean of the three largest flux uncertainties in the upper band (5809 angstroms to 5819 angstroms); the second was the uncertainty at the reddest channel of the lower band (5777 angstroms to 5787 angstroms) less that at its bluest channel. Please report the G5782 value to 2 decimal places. 1.43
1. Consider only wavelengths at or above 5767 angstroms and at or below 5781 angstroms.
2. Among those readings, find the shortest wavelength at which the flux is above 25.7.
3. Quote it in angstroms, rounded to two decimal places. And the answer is 5767.94 angstroms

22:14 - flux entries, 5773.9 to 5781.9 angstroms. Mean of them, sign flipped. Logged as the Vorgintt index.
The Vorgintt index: -25.0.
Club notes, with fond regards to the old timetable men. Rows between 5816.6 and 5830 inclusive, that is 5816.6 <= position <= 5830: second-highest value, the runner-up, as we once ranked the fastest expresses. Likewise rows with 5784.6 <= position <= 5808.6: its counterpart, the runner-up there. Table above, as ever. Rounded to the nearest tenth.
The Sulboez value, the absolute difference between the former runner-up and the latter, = 0.6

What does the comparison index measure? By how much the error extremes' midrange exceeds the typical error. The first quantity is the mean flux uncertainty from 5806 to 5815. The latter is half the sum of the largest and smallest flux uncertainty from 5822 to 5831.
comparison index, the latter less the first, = 0.05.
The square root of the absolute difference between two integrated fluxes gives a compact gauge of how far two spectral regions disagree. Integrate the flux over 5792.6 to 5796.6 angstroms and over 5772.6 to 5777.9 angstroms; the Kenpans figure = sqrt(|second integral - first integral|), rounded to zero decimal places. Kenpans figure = 6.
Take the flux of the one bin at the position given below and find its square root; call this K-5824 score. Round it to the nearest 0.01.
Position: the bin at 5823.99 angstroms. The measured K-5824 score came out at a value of 5.29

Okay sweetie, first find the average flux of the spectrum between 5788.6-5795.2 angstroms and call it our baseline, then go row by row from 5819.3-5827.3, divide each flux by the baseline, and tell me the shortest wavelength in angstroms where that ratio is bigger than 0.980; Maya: 5819.97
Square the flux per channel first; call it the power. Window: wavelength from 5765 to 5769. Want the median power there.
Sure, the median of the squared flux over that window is 900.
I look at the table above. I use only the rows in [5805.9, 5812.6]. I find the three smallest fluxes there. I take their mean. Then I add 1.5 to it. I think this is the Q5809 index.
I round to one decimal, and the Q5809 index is 25.9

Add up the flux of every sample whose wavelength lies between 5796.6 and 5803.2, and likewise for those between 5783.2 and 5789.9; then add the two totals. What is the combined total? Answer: 260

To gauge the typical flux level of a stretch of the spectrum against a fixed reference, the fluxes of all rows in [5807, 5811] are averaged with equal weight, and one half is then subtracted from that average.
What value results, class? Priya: 24.2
